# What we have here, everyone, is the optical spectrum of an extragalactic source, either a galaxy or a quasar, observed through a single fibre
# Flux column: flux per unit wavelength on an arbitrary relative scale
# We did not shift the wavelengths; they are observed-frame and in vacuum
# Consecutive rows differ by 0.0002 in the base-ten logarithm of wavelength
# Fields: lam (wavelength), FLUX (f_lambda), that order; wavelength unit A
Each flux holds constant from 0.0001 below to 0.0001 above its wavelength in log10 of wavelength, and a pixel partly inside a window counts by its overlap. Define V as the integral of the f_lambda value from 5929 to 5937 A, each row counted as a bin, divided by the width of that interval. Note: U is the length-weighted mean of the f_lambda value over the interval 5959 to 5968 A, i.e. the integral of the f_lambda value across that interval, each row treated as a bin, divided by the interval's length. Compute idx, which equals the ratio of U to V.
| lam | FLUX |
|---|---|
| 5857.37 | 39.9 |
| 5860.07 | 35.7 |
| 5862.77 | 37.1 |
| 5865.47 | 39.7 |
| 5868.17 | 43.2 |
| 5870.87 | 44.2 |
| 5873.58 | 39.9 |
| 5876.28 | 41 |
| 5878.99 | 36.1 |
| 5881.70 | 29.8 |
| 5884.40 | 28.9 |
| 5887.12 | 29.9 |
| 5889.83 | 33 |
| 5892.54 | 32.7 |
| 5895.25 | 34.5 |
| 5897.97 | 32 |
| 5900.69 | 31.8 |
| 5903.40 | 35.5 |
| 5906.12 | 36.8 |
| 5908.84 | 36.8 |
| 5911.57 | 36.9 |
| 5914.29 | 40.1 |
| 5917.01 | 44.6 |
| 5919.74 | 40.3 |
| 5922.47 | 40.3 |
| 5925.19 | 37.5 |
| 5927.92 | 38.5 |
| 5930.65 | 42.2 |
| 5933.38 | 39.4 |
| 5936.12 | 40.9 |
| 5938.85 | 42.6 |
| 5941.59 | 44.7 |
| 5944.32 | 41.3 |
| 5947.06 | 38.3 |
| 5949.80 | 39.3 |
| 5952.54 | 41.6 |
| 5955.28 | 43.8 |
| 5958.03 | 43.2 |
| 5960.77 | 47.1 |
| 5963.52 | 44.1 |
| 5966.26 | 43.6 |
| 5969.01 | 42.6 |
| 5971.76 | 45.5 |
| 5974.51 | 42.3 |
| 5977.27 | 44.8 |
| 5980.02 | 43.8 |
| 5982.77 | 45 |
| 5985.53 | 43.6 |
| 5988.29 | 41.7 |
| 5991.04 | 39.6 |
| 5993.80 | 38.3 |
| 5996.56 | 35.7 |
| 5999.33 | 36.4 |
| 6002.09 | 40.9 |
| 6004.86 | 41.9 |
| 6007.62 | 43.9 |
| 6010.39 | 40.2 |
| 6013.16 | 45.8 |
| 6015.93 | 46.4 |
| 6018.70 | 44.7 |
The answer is 1.10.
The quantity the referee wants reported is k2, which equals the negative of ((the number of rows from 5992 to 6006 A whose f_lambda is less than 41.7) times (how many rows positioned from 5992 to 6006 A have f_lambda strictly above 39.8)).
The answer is -8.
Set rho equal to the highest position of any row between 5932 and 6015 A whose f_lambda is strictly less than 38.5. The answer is 5999.33 A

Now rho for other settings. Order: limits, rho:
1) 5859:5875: 5862.77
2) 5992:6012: 5999.33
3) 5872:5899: 5897.97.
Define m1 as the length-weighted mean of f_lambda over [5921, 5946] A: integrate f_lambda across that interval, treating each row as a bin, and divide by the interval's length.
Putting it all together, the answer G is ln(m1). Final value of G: 3.71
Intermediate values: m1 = 41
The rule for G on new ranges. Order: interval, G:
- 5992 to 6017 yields 3.71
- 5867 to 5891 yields 3.59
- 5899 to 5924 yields 3.64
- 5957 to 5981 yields 3.79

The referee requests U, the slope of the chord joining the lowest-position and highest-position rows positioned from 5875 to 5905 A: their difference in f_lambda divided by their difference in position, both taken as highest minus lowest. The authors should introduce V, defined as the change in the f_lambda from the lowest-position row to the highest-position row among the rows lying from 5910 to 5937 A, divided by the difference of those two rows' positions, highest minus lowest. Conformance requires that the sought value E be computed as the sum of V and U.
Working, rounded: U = -0.20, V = 0.16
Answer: -0.04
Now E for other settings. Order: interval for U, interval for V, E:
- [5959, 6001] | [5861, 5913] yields -0.28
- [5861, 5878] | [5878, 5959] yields 0.38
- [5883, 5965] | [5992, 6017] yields 0.56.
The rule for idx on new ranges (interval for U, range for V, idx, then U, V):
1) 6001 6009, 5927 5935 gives 1.05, 42.3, 40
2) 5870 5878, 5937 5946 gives 0.97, 41.3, 43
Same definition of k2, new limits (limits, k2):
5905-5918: -8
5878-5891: 0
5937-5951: -9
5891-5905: 0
